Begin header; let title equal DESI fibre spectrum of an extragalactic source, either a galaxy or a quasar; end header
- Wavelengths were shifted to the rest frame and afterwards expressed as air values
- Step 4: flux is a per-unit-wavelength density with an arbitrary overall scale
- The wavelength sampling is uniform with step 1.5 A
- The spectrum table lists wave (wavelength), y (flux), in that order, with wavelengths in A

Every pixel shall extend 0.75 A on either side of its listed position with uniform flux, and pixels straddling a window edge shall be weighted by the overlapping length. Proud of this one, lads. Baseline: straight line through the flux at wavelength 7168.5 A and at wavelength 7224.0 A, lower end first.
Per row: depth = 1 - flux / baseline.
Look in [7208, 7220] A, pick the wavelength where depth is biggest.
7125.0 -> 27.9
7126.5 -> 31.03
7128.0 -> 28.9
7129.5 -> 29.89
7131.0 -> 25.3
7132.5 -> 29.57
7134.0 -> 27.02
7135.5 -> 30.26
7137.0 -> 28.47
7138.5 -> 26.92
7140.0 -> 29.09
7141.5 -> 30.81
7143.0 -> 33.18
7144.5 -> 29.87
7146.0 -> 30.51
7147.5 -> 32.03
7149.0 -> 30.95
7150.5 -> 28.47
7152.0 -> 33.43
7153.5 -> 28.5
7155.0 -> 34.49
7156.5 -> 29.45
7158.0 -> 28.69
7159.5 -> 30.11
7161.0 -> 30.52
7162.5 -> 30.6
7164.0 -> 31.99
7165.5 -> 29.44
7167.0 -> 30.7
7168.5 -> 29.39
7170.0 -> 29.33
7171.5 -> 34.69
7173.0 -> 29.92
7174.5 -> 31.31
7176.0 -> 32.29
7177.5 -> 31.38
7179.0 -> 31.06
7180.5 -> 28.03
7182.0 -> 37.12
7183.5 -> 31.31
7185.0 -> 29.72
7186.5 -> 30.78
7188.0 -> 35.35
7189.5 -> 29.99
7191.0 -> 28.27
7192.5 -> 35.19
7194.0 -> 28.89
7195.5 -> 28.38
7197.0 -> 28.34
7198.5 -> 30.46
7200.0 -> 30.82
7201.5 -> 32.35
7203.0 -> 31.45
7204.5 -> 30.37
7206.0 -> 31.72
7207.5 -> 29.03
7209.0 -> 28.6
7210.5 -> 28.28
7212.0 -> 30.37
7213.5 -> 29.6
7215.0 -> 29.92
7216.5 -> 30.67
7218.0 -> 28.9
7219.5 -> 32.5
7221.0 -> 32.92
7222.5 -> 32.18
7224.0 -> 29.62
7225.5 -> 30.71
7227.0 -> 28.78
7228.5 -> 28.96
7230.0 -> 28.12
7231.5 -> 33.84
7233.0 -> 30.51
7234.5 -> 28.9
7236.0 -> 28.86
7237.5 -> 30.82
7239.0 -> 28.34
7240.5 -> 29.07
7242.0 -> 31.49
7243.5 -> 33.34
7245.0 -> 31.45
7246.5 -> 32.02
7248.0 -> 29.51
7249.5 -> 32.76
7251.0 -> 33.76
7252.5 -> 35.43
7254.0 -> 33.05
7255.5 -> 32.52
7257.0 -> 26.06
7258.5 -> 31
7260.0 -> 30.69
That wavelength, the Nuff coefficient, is 7210.5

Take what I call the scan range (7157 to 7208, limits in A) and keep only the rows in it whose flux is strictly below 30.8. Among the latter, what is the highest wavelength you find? 7207.5 A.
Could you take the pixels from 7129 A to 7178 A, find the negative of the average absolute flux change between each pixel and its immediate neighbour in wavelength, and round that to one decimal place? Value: -2.4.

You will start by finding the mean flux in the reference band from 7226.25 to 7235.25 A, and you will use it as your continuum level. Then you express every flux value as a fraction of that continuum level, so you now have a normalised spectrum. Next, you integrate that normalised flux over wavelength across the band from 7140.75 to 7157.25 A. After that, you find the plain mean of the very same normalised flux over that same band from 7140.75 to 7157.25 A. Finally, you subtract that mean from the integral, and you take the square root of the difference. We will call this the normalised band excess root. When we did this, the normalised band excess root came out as 4.0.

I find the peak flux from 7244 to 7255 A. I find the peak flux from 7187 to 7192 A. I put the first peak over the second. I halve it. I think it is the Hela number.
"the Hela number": 0.50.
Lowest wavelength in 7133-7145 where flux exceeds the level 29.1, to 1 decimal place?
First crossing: 7135.5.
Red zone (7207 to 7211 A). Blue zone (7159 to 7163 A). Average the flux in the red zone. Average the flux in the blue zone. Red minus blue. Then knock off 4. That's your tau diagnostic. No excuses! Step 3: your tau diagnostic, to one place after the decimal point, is -5.8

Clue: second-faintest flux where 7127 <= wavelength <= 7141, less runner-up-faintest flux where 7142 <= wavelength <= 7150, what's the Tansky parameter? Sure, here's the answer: -3.6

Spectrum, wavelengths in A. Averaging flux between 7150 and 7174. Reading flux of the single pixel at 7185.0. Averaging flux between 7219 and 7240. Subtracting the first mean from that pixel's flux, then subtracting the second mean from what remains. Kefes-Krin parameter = -31.2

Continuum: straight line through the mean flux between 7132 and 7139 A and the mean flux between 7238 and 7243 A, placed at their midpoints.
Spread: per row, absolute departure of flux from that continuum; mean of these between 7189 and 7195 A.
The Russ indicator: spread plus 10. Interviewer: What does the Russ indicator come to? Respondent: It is 12.0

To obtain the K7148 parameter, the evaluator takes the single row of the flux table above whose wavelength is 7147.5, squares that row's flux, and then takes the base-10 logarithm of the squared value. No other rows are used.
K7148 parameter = 3.01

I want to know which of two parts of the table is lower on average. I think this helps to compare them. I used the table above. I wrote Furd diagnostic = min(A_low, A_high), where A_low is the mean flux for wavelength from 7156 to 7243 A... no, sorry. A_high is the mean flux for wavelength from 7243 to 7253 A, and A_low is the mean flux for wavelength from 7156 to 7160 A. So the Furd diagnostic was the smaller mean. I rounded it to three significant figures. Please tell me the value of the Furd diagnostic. 29.4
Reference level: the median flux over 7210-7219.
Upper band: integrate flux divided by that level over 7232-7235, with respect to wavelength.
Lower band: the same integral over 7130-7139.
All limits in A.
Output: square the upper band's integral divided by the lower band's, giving 0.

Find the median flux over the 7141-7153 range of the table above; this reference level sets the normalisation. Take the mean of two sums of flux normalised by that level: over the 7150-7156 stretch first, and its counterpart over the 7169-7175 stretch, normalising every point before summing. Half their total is 4.05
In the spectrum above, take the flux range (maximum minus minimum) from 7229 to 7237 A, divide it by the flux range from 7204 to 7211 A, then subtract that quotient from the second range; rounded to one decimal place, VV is 1.8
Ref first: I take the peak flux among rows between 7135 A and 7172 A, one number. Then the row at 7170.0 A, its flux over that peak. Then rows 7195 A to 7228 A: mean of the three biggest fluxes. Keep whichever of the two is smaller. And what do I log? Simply 0.845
